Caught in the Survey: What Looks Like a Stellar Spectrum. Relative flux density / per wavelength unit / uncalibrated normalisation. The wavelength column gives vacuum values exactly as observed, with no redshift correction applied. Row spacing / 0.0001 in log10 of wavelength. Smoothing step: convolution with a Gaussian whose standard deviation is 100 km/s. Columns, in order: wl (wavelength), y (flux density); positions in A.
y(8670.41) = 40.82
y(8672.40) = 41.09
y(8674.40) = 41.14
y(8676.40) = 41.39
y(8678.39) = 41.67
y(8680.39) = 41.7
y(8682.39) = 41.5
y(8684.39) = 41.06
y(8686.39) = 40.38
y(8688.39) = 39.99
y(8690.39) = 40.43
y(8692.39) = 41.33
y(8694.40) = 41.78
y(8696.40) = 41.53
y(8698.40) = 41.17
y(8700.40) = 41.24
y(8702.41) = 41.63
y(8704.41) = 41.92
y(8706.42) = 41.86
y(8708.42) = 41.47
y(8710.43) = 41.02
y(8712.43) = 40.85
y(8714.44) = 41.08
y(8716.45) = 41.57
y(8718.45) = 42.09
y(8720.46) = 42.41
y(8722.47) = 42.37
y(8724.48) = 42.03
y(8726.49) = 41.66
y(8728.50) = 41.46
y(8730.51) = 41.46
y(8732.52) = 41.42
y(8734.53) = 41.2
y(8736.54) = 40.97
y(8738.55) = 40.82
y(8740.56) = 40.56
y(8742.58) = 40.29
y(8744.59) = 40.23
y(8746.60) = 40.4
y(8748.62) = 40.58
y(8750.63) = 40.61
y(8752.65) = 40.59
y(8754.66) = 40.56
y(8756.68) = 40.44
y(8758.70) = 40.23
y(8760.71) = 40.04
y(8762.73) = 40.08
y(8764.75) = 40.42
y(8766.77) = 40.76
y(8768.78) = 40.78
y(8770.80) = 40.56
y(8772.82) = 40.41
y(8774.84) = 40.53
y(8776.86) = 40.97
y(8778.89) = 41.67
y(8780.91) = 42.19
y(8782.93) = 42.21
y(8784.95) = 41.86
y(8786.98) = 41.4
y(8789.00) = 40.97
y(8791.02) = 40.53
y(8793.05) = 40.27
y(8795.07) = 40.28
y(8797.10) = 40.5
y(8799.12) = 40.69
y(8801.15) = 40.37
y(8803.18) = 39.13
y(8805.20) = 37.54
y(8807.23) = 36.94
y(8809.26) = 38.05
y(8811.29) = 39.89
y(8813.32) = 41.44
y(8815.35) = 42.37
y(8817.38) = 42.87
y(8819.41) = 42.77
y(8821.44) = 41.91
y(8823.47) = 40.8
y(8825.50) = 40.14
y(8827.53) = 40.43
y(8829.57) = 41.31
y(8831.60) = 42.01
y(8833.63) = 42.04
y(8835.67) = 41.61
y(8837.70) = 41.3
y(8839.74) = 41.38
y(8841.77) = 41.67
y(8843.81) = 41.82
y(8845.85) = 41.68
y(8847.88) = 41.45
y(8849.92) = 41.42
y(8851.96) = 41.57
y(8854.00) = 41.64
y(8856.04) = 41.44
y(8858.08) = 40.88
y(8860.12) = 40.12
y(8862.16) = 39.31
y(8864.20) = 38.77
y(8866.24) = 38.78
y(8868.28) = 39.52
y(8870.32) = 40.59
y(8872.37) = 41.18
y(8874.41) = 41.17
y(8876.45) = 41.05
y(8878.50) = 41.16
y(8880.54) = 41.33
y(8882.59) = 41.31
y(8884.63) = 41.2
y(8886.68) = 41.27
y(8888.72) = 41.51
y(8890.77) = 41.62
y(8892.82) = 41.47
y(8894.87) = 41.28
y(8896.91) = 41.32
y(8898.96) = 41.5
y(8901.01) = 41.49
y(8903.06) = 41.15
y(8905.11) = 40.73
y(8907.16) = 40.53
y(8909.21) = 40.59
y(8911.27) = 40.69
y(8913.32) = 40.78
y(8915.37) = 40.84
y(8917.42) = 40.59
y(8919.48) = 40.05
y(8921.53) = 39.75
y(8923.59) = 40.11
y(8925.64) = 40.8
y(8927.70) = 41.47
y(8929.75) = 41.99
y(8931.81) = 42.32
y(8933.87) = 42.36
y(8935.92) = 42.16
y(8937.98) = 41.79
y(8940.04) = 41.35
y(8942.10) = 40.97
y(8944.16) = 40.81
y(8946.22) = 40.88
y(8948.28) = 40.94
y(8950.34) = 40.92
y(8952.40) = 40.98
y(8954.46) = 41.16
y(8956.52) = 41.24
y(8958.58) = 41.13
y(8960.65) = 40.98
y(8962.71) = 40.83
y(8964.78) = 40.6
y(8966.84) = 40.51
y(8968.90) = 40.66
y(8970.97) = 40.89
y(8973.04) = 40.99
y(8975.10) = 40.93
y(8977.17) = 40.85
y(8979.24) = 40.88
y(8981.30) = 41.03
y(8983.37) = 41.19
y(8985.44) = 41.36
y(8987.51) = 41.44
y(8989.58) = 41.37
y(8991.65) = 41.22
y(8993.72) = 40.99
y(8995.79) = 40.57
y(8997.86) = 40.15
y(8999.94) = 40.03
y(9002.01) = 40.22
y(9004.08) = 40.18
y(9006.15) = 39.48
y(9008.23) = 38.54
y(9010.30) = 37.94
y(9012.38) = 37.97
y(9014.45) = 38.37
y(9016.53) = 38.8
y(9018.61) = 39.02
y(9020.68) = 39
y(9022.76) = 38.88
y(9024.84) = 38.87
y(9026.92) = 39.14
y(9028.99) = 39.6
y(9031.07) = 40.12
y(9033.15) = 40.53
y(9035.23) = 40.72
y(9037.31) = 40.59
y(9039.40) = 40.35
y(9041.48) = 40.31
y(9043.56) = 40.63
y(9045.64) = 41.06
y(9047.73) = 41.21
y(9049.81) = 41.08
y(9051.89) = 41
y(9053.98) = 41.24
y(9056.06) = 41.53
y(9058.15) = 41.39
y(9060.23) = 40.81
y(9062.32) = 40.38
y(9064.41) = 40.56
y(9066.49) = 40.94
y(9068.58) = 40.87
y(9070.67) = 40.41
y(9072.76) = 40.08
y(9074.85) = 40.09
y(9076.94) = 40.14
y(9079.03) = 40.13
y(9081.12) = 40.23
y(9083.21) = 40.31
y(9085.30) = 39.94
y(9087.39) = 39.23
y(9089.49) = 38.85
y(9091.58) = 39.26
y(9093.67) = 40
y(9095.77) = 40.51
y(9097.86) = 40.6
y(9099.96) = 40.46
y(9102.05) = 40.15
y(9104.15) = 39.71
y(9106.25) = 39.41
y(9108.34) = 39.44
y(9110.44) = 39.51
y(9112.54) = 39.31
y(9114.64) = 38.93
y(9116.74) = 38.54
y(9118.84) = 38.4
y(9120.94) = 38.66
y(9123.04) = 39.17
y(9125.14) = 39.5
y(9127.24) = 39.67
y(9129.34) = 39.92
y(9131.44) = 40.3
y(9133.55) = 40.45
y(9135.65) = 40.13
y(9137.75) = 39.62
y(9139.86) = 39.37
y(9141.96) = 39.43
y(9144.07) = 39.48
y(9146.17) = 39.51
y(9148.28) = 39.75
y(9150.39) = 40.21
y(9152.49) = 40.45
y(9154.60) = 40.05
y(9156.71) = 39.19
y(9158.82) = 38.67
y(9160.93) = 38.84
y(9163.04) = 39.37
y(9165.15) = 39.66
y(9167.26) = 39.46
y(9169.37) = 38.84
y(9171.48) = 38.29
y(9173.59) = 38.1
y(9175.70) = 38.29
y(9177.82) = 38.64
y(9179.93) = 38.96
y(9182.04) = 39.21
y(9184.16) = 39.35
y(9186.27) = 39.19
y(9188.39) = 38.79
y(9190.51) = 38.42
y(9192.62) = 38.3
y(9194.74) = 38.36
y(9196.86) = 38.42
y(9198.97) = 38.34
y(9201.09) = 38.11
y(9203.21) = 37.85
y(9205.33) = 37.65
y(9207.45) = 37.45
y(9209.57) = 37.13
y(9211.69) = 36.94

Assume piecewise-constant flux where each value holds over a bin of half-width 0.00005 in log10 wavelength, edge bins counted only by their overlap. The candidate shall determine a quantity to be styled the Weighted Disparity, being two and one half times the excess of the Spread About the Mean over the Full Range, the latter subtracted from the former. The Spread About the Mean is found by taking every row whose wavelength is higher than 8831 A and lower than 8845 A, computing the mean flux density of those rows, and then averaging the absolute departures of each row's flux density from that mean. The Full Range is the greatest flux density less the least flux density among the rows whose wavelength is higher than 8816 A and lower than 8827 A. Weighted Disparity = -6.3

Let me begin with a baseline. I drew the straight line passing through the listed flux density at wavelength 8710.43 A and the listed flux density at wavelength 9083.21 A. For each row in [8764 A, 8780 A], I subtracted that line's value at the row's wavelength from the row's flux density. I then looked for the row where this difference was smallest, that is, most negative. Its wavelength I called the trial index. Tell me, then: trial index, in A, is 8764.75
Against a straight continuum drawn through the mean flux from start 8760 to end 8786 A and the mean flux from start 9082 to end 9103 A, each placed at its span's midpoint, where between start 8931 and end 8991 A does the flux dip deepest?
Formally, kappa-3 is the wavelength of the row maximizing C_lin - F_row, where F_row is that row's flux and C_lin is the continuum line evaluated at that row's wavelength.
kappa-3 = 8966.84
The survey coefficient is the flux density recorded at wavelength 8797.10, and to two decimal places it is 40.50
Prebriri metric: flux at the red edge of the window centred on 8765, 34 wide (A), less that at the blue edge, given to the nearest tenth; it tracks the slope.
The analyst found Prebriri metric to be 1.6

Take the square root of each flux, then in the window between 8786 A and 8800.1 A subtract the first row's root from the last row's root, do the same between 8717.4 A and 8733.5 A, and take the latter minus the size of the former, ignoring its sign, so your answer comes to -0.11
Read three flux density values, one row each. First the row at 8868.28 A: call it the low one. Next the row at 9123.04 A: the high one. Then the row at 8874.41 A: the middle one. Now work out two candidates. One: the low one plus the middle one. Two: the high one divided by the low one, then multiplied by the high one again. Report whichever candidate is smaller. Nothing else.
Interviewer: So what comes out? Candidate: 39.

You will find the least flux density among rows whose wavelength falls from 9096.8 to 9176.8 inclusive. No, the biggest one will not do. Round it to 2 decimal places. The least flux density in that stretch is 38.10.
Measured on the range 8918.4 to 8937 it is 39.75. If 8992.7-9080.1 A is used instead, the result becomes 37.94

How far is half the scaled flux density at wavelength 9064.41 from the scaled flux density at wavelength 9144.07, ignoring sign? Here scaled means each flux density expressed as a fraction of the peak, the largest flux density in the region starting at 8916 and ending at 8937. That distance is 0.45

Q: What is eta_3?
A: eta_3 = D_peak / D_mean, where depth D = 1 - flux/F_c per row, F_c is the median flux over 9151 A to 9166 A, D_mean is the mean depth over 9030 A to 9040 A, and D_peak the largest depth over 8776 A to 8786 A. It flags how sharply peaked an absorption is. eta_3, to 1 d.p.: 1.5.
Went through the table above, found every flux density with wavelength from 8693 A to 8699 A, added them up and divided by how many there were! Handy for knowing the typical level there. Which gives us 41.5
